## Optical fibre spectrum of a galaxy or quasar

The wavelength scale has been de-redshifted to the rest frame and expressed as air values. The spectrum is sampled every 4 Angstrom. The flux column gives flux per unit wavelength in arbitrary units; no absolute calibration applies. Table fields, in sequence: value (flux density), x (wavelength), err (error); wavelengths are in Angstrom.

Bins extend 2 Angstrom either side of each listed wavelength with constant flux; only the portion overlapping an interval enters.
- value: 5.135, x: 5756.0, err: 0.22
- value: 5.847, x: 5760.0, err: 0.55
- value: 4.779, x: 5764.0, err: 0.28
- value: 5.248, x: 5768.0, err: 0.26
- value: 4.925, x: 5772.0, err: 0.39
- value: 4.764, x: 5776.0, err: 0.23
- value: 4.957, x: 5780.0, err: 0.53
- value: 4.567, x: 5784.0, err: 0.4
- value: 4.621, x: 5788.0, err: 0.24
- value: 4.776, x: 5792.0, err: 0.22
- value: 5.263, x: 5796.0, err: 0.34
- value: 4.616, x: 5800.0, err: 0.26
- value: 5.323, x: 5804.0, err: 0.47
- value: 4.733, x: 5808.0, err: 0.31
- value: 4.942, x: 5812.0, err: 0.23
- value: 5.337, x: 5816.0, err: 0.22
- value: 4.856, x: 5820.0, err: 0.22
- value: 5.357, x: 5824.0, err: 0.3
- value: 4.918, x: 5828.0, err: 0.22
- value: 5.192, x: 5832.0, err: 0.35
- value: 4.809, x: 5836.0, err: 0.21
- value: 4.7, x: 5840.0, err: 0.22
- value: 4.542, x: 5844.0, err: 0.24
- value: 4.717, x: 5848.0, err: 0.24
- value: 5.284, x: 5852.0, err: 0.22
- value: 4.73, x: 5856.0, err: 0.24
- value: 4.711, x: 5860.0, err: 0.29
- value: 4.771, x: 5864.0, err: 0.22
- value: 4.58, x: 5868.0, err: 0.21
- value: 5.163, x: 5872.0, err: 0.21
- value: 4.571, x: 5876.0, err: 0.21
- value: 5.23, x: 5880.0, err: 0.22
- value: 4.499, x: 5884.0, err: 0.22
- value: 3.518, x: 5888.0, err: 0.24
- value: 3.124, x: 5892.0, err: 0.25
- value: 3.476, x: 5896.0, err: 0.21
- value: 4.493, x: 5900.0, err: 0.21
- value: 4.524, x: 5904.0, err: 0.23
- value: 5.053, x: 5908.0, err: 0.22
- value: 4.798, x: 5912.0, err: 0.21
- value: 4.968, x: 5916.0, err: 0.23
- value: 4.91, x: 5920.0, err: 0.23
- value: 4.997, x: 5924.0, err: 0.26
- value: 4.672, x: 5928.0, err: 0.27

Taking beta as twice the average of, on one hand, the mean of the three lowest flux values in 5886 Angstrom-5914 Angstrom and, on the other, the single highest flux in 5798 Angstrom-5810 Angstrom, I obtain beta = 8.7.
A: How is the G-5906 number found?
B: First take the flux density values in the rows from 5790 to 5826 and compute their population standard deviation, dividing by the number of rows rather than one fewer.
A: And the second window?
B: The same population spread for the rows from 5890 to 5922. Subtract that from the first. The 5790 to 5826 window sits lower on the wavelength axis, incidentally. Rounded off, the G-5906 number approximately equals -0.40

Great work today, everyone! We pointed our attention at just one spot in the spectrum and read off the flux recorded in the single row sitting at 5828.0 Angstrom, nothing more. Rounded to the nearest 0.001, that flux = 4.918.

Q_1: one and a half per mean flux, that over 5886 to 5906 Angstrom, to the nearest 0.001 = 0.392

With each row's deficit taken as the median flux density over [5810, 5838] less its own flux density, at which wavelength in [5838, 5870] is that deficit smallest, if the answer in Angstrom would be 5852.0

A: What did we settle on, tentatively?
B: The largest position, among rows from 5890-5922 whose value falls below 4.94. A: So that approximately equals 5920.0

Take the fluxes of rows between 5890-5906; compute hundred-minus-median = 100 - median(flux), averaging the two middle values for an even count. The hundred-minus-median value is 96.0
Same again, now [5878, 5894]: 96.0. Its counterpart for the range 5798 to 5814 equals 95.2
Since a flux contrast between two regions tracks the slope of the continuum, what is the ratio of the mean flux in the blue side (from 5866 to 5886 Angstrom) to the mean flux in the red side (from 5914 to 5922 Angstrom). 0.97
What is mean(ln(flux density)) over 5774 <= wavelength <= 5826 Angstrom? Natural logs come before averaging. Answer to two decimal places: 1.59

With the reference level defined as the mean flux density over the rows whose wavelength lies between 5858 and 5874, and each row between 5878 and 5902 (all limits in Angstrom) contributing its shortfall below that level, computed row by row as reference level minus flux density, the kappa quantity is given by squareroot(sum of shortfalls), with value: 2.1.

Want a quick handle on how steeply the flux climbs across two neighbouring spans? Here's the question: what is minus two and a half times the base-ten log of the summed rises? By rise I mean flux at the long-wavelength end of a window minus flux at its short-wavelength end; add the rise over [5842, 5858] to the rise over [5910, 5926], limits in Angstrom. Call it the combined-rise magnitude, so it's 1.0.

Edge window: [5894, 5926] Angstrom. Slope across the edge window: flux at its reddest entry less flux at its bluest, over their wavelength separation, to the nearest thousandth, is 0.054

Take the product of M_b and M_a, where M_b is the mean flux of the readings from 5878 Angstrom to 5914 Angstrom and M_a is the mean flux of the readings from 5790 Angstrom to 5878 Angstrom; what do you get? 21.1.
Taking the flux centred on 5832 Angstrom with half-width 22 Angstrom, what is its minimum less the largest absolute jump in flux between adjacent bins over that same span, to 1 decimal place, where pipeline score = 4.0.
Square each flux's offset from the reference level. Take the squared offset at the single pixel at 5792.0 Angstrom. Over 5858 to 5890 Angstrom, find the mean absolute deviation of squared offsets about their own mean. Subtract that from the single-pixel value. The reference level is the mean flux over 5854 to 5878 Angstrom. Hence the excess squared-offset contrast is -0.3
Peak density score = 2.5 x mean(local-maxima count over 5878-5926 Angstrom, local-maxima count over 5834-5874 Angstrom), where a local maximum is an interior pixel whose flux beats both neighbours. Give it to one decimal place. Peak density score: 5.0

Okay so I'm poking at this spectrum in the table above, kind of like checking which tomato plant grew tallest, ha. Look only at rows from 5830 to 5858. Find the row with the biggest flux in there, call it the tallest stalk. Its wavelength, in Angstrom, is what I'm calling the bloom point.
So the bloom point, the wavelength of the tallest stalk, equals 5852.0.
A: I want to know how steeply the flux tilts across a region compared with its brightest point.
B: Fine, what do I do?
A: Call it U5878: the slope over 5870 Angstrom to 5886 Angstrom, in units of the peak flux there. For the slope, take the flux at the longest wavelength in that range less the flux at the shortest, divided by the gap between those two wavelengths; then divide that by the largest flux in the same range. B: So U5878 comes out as -0.011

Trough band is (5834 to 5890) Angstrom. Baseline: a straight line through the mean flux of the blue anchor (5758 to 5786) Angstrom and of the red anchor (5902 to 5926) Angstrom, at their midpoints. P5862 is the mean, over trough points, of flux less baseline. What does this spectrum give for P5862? -0.22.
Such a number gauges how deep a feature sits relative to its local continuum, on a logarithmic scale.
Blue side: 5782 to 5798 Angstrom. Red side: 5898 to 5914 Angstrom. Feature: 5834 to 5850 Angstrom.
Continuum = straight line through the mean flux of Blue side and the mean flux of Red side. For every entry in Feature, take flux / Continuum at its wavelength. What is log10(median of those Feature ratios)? -0.005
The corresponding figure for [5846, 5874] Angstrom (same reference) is -0.002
